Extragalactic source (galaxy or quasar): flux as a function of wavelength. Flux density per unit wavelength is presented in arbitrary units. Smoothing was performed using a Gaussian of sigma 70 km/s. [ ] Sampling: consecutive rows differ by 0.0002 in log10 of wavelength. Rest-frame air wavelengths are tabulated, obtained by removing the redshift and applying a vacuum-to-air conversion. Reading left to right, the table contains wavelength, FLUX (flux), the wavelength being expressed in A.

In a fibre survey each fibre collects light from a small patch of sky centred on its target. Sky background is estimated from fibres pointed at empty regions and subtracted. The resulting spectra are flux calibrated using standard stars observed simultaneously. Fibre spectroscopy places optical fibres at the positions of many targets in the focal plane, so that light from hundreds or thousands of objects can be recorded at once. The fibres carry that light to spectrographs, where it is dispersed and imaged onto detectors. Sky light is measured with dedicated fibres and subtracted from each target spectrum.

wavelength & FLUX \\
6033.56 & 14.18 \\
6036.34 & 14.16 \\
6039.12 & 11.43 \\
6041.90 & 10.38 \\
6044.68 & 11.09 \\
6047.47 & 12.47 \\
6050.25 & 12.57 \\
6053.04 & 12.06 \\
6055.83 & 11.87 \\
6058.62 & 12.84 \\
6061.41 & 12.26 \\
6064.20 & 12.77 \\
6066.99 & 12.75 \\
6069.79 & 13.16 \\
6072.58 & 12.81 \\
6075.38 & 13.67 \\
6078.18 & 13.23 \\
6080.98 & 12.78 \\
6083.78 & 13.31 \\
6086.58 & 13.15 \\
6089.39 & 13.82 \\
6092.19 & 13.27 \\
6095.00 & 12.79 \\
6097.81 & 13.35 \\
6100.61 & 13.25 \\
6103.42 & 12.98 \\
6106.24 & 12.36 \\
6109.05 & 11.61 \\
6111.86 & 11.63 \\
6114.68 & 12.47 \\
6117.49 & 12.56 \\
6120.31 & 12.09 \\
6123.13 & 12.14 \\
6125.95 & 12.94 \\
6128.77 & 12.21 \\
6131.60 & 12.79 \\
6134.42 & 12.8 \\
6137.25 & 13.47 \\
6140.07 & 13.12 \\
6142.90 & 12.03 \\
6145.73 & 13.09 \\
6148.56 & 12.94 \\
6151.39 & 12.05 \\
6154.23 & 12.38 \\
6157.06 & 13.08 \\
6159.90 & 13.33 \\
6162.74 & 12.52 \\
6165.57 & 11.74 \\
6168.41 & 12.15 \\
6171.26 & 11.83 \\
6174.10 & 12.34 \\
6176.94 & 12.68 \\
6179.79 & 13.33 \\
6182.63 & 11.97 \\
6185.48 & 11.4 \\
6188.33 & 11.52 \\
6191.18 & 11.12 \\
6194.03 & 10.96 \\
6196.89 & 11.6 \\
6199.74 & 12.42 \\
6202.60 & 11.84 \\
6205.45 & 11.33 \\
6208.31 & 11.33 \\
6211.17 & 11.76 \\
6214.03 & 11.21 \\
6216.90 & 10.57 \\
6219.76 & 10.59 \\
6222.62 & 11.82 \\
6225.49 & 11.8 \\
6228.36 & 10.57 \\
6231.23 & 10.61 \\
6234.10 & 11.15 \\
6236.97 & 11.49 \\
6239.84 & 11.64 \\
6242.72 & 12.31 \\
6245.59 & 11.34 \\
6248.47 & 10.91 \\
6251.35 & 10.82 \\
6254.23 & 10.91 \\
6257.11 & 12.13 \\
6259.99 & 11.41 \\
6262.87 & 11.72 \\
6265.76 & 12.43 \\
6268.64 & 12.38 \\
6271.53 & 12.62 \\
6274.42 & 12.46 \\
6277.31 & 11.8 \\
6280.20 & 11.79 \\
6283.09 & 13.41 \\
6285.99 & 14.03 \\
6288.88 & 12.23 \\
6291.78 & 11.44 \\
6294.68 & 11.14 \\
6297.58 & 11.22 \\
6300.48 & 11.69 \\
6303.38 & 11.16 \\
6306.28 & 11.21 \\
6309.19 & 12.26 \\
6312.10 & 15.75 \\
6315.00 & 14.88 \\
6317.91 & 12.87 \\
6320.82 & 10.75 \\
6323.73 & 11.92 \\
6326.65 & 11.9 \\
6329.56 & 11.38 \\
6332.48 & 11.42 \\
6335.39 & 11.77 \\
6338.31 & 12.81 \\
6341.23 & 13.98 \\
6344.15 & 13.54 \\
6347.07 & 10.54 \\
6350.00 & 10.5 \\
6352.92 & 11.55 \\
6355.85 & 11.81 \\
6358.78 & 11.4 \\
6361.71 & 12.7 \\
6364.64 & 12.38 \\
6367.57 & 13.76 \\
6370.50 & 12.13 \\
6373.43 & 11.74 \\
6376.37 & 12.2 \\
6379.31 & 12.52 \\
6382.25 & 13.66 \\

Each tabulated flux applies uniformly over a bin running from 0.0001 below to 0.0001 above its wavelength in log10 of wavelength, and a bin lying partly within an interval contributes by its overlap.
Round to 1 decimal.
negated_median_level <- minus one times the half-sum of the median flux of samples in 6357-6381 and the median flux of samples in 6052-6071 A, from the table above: -12.5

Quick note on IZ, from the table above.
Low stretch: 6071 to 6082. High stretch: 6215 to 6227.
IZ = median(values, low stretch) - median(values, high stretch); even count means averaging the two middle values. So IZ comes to 1.8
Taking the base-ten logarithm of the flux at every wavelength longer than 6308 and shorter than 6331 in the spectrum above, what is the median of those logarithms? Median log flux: 1.08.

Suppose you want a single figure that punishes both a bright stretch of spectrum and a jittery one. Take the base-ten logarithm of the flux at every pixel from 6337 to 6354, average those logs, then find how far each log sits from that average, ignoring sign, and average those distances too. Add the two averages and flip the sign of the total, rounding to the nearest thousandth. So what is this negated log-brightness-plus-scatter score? -1.128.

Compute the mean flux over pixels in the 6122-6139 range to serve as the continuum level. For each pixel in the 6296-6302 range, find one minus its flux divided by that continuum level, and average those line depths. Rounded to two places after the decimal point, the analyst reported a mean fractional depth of 0.10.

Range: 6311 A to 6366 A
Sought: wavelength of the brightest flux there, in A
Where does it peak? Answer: 6312.10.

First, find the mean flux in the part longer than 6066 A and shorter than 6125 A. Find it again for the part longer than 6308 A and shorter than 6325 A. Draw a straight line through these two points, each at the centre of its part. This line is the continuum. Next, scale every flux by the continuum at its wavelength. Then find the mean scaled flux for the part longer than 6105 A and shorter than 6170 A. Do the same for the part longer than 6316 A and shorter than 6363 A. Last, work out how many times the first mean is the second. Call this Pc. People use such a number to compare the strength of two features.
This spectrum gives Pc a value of 1.07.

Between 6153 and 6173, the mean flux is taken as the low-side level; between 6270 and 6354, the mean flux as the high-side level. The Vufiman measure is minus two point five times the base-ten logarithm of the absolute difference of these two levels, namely 1.6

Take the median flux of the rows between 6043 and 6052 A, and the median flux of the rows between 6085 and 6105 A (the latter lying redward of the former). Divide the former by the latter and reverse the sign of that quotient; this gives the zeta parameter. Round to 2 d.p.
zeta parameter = -0.94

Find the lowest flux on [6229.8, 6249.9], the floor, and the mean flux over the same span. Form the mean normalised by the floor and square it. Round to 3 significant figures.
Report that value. 1.14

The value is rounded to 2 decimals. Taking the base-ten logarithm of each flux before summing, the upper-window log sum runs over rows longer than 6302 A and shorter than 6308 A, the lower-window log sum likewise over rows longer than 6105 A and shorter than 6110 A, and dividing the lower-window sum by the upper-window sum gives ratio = 1.03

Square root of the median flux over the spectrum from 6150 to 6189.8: 3.50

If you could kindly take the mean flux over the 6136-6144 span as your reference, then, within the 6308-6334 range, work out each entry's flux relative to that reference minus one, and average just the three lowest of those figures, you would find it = -0.13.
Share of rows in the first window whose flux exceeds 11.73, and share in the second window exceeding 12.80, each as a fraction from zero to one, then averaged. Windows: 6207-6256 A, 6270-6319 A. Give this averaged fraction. 0.26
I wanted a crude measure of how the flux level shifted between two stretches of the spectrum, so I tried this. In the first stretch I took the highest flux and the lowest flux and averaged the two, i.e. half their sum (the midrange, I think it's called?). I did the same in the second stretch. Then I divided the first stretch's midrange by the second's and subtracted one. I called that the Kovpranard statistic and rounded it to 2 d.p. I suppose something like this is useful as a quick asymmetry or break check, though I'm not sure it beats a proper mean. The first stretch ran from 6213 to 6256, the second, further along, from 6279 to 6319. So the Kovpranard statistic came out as -0.15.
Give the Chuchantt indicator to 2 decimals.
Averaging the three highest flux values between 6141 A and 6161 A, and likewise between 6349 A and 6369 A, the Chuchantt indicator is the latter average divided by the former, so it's 0.98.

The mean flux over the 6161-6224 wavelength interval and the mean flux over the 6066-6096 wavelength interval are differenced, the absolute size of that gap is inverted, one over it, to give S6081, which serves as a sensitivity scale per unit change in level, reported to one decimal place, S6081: 0.7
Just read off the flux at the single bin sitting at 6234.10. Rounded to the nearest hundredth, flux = 11.15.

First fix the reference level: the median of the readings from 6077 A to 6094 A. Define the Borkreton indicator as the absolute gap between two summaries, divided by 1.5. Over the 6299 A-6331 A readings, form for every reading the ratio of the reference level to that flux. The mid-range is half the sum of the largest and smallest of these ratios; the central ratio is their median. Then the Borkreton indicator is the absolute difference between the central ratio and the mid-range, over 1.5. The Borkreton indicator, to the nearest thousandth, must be 0.051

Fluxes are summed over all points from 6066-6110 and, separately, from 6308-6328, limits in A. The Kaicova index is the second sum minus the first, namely -118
